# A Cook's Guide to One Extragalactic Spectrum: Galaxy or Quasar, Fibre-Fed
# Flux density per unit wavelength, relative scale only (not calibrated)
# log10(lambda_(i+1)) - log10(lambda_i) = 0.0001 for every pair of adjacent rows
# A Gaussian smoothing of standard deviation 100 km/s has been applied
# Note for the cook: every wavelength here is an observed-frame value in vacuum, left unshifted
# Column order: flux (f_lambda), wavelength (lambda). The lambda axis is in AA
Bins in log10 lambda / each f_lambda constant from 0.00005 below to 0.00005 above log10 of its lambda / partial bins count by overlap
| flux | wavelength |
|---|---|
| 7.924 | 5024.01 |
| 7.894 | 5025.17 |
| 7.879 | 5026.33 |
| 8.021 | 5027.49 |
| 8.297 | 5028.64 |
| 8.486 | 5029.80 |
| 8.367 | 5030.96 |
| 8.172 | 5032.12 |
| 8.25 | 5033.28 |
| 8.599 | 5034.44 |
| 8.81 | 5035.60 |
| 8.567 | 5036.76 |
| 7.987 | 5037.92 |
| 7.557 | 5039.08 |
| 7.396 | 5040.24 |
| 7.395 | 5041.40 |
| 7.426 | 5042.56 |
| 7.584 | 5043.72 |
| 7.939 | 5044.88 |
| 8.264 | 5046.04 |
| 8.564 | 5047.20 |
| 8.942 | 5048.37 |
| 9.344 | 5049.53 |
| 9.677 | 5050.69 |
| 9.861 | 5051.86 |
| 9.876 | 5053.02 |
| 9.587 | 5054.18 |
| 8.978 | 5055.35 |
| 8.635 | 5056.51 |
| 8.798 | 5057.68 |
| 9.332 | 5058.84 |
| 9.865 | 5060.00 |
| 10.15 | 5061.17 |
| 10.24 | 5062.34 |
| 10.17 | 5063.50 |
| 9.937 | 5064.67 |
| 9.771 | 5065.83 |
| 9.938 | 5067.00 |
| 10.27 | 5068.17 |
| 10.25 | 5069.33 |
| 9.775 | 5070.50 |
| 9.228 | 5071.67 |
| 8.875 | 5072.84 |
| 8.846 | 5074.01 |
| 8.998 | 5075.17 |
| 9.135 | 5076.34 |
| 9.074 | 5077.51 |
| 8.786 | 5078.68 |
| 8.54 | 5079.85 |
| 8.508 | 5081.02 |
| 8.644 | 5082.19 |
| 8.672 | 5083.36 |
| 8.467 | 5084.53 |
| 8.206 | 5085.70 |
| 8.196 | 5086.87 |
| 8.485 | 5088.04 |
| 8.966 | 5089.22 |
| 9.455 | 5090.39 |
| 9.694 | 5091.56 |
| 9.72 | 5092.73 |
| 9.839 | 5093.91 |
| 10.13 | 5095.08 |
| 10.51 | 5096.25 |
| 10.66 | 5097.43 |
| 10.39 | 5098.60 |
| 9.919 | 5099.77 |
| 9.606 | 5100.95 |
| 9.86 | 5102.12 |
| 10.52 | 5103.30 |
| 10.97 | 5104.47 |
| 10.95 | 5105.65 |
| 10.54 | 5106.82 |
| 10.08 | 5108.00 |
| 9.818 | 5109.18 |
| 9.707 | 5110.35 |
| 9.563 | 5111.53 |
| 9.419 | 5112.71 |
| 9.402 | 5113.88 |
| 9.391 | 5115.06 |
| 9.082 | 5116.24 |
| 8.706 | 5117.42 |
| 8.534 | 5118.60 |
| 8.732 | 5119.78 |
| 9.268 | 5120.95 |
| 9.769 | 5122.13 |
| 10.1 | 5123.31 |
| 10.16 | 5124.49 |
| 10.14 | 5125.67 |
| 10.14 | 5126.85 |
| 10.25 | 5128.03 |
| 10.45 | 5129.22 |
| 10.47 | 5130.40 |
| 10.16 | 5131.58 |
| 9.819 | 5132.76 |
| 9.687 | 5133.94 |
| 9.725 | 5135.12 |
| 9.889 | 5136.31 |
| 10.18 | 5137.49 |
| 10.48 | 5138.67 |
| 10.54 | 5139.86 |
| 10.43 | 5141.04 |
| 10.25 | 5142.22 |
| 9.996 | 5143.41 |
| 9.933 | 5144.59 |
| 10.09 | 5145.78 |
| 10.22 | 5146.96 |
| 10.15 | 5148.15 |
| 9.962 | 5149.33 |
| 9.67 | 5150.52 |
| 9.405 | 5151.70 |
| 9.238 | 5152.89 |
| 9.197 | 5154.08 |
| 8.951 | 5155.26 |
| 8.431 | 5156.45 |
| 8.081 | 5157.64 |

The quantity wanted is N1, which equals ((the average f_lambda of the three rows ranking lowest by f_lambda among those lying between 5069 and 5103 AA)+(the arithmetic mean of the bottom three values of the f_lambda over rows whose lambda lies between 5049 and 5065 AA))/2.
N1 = 8.5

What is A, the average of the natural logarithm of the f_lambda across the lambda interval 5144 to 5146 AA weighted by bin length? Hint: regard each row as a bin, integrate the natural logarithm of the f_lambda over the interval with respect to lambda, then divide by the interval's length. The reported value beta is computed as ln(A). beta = 0.832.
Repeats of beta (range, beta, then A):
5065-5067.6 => 0.828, 2.29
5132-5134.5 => 0.826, 2.28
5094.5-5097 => 0.847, 2.33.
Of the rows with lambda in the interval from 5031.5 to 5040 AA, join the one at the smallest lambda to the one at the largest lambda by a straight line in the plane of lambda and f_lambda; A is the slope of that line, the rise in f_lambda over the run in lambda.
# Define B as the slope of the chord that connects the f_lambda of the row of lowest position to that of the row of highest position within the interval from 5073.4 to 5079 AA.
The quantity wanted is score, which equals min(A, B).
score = -0.09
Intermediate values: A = -0.09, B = -0.01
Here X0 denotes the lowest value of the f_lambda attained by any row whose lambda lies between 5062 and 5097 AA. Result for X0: 8.196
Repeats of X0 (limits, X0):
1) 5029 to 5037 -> 8.172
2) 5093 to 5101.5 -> 9.606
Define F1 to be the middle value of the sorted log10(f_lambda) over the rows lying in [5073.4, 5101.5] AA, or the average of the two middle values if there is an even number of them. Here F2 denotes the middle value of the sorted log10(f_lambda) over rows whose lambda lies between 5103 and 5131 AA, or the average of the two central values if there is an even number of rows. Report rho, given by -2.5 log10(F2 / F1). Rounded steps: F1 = 0.956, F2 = 1.00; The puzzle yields -0.05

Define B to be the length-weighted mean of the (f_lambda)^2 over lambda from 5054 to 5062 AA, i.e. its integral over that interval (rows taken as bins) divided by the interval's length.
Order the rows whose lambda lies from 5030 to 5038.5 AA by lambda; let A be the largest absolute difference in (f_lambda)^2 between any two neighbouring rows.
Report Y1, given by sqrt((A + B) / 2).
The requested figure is 7.0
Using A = 10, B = 88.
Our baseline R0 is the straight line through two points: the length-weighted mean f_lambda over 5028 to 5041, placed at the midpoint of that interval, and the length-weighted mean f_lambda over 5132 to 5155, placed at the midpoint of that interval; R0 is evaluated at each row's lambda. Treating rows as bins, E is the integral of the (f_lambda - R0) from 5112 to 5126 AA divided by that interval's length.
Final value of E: -0.2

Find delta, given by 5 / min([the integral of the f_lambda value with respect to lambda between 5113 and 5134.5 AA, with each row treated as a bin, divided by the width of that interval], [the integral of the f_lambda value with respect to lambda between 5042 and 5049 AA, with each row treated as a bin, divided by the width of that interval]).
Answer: 0.615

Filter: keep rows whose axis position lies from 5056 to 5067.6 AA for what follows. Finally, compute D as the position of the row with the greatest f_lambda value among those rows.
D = 5062.34 AA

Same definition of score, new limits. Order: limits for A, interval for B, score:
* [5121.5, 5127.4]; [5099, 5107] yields 0.08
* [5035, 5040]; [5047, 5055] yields -0.36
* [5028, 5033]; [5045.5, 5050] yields -0.04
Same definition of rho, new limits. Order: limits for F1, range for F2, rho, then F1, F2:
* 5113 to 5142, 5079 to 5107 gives 0.01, 1.000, 0.99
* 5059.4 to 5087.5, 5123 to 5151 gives -0.05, 0.959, 1.01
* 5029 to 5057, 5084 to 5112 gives -0.07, 0.931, 0.99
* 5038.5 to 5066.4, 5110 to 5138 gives -0.03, 0.962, 0.99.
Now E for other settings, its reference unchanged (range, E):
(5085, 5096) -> 0.1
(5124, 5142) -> 0.4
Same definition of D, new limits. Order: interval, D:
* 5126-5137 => 5130.40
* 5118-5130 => 5129.22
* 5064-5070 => 5068.17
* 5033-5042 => 5035.60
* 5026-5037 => 5035.60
